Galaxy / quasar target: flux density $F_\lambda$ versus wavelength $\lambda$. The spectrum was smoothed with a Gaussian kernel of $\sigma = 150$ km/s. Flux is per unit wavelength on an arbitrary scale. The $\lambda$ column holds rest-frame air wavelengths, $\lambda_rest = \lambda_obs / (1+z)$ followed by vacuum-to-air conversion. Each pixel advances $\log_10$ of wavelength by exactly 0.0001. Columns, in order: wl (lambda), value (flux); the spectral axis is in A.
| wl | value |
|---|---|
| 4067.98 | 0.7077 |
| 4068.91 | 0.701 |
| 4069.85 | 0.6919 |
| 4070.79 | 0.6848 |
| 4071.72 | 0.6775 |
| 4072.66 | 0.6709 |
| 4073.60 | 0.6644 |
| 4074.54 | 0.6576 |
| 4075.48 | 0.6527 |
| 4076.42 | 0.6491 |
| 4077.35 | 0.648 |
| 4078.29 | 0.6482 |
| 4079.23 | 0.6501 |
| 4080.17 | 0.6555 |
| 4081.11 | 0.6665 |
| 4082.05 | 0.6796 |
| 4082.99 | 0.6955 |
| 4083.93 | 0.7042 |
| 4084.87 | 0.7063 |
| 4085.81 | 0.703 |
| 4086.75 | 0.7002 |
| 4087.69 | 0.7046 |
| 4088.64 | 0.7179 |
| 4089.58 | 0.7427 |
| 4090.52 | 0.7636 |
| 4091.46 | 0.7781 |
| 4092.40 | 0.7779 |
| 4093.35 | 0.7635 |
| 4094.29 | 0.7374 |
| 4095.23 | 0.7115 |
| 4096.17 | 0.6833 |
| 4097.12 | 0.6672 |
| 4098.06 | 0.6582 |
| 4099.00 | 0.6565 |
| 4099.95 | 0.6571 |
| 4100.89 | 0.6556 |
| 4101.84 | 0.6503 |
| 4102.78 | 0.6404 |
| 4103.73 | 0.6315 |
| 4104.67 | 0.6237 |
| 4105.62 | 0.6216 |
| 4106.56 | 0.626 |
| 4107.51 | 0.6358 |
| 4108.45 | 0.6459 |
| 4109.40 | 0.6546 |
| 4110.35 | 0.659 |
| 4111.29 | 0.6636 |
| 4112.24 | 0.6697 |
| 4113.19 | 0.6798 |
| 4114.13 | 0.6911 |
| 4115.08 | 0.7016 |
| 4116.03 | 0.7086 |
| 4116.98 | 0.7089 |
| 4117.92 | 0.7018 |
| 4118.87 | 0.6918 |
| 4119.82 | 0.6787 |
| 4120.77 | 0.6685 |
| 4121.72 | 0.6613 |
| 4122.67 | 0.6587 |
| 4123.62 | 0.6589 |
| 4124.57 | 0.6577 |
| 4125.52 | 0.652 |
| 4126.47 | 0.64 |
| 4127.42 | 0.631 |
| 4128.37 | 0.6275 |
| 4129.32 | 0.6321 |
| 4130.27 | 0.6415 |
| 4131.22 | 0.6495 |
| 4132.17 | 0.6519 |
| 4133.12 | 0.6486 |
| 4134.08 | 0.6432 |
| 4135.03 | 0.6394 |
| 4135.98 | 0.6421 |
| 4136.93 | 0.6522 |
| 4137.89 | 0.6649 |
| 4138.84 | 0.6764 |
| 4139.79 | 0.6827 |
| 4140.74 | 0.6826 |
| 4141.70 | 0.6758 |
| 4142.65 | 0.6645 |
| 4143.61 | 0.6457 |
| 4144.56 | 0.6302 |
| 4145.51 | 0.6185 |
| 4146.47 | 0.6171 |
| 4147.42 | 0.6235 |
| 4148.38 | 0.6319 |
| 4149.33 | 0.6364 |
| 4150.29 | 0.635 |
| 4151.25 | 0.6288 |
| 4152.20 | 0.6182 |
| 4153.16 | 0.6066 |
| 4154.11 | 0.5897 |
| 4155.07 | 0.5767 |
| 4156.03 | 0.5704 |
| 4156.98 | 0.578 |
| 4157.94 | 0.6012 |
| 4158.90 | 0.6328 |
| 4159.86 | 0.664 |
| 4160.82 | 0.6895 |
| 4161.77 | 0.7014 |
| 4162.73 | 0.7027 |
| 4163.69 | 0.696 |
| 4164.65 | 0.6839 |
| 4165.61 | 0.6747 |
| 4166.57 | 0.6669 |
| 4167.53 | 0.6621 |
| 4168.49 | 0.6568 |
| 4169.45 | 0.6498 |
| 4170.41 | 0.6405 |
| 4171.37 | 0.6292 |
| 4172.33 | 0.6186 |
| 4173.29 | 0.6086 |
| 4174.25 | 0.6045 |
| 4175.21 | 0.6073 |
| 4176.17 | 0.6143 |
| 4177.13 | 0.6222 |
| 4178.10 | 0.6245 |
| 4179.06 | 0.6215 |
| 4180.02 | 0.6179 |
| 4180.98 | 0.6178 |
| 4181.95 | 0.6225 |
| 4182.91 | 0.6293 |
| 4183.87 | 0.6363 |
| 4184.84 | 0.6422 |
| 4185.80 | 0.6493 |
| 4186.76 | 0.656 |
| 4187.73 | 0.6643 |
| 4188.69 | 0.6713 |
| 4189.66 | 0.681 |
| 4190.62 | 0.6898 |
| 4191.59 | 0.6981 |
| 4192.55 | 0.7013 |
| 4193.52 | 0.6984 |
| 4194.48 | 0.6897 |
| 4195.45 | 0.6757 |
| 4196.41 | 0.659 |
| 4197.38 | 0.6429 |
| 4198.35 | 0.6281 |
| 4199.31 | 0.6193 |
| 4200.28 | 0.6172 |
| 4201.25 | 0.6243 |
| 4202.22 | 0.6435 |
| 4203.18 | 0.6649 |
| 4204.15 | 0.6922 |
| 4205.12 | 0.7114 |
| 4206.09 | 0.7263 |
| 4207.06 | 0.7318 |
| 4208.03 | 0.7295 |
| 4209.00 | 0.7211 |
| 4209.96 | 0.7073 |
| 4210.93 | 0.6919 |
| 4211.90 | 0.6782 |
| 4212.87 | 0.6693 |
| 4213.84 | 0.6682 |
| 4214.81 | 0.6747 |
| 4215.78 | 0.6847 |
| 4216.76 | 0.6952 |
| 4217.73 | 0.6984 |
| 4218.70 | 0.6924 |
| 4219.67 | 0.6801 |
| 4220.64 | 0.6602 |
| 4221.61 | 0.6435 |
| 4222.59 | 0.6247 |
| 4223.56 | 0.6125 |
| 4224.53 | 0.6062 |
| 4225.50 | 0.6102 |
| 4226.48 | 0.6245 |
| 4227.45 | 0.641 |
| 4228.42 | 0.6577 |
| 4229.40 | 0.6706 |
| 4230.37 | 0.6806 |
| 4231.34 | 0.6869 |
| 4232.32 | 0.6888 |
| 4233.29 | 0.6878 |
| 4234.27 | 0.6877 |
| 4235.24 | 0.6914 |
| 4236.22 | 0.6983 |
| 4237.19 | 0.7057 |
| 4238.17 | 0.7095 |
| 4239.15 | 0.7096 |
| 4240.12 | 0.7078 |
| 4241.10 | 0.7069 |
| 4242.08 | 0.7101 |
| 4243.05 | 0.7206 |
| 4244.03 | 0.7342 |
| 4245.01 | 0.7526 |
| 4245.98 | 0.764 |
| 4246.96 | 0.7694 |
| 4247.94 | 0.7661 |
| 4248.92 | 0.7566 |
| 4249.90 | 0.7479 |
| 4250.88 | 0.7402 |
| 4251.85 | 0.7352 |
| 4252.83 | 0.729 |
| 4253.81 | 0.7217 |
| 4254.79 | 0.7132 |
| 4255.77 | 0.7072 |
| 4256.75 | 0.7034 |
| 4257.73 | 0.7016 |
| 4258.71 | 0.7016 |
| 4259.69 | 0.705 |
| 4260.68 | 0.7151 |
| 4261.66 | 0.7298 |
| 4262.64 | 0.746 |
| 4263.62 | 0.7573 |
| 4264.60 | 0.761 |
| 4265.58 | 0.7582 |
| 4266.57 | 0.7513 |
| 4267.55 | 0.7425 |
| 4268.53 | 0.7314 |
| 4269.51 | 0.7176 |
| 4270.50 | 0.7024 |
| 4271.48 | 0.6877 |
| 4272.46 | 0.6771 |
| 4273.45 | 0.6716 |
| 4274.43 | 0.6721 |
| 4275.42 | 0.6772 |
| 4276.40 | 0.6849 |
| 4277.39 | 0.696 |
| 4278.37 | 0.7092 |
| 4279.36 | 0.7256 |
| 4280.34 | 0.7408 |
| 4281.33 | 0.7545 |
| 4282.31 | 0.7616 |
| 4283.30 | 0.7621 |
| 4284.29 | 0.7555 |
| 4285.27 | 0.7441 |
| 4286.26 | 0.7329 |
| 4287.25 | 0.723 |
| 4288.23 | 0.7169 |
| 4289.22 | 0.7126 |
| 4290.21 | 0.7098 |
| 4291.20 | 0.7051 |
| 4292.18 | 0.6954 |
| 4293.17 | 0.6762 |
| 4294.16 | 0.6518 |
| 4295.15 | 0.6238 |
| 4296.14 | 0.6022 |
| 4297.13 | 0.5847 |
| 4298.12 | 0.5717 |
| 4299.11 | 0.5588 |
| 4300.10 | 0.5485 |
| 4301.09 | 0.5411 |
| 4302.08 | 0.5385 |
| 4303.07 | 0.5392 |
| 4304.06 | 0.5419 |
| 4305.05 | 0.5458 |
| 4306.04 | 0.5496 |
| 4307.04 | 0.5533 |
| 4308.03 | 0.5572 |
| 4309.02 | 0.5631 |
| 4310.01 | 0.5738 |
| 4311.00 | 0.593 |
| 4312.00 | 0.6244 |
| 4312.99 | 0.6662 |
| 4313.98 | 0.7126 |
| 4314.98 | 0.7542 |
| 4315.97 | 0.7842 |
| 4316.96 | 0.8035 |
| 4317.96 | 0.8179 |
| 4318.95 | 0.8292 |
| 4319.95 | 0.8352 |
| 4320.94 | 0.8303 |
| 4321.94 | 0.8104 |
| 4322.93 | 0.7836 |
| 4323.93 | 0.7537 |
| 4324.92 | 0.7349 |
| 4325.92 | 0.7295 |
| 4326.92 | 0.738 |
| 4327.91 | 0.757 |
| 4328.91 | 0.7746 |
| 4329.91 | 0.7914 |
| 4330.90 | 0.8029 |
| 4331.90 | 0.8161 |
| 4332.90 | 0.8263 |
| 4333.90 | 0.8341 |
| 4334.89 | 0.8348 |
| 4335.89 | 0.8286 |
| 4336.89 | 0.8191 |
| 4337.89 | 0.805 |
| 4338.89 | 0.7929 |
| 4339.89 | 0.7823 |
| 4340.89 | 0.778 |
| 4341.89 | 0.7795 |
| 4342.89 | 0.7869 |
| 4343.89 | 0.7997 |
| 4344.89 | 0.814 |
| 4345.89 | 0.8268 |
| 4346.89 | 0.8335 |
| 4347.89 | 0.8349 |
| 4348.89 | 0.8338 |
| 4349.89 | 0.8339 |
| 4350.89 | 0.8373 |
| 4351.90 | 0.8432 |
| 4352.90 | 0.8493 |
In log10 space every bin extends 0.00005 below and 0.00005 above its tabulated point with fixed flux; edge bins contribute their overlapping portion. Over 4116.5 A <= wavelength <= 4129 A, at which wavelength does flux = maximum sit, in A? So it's 4116.98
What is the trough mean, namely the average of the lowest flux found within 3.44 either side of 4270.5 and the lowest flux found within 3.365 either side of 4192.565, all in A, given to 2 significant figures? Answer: 0.67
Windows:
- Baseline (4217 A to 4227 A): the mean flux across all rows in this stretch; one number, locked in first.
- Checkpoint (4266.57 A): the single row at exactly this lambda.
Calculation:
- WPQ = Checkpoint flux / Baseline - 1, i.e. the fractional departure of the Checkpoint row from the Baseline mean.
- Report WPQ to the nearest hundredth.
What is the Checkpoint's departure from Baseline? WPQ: 0.16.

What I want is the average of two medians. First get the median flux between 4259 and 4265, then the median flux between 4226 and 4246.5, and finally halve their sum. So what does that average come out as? 0.718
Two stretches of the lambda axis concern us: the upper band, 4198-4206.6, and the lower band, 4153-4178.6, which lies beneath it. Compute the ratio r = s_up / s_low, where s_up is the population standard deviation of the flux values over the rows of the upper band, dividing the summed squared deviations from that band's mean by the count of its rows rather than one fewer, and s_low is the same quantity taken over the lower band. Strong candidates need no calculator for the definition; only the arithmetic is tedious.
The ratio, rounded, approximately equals 1.0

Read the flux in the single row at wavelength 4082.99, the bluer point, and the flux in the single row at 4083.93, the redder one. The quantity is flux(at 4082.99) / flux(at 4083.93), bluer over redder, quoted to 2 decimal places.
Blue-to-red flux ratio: 0.99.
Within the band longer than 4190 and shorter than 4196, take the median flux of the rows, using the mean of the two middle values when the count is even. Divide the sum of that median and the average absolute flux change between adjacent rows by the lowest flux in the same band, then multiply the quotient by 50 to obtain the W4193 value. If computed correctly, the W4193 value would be 51.9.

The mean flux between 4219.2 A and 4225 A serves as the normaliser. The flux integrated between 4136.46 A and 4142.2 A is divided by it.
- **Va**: 6.0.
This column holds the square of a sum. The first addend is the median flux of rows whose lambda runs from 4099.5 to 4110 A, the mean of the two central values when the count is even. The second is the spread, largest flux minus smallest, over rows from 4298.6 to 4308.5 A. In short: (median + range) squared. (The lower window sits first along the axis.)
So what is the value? 0.44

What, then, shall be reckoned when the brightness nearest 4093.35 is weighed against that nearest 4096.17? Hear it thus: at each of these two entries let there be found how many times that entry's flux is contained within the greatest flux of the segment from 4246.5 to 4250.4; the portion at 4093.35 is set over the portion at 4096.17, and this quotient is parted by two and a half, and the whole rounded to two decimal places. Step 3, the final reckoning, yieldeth 0.36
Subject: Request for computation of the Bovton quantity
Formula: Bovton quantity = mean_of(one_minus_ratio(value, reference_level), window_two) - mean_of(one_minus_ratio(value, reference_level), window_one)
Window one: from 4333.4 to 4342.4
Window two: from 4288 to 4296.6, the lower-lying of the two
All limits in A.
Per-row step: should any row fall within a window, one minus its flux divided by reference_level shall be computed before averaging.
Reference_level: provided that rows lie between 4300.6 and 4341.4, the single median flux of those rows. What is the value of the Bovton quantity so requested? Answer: 0.17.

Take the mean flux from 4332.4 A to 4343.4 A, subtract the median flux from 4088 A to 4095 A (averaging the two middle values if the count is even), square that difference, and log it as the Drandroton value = 0.0018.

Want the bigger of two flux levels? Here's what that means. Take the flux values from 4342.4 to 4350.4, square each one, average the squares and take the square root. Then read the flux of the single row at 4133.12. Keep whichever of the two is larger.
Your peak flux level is 0.82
